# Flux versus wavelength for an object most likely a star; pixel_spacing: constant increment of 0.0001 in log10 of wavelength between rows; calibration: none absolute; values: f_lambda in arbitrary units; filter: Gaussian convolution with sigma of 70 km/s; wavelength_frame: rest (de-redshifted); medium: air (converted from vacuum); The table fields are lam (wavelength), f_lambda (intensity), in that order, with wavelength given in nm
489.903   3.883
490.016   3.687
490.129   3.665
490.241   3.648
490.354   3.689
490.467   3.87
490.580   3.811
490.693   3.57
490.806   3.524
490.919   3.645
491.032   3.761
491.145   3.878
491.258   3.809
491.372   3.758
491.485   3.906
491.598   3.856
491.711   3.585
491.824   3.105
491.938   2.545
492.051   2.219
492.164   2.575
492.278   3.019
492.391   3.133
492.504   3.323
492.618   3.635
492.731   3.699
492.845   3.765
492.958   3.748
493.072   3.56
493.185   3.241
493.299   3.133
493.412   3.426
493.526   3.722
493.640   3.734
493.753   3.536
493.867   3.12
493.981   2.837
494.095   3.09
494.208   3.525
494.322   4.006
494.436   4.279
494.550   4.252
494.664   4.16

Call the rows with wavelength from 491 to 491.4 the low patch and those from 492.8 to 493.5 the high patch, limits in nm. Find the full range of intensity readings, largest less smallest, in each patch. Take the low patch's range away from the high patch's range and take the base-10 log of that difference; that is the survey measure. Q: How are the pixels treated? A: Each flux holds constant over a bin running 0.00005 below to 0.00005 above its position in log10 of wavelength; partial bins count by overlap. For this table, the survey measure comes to -0.29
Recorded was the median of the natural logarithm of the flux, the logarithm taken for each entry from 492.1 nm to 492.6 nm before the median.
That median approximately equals 1.12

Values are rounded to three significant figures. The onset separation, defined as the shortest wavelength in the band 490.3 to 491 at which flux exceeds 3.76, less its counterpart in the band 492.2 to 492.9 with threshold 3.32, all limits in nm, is -2.04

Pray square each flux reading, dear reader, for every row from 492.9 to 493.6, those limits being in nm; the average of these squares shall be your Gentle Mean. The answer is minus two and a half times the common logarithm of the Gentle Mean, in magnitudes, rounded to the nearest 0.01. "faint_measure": -2.71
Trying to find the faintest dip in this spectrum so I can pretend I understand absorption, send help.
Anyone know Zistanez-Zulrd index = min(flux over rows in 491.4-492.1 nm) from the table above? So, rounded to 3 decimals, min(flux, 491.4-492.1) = 2.219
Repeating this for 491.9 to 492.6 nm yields 2.219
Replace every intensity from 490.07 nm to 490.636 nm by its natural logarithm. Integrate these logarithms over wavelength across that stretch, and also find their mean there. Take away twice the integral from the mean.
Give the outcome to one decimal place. -0.2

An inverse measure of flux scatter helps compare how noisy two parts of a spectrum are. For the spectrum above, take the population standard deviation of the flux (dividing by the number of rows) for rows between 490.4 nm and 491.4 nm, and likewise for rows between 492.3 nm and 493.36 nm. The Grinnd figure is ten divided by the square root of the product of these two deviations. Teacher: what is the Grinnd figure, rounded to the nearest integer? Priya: 58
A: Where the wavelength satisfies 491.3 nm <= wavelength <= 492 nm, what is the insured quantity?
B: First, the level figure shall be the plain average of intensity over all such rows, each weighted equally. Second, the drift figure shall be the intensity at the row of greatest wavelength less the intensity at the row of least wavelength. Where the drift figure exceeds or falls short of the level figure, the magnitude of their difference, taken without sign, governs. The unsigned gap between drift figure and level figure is 4.67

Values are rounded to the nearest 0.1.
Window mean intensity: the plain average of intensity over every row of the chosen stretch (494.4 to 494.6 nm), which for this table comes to 4.3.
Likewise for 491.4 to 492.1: 3.2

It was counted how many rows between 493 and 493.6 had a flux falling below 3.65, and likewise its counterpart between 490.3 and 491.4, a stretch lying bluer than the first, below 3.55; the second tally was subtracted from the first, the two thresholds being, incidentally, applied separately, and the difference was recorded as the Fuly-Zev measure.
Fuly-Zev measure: 3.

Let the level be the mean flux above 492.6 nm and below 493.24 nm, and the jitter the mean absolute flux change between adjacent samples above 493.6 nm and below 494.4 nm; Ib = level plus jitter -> 3.95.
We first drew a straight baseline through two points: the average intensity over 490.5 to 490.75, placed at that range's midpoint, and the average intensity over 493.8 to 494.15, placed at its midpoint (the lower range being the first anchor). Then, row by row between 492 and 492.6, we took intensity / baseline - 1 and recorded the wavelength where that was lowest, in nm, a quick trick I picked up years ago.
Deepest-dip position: 492.051 nm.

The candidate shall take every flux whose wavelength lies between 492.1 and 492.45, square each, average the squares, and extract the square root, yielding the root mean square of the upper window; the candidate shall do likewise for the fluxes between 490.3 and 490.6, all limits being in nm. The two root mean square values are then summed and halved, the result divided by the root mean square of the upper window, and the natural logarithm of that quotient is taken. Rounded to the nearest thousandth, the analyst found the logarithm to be 0.139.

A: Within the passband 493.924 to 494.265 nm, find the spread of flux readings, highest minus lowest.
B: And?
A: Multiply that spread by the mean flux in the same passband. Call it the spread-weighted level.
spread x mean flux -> 2.2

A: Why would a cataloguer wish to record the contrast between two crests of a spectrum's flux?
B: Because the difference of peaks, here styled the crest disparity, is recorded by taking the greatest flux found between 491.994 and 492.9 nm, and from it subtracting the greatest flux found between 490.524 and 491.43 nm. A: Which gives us -0.11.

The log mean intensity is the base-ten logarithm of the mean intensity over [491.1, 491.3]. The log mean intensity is 0.585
